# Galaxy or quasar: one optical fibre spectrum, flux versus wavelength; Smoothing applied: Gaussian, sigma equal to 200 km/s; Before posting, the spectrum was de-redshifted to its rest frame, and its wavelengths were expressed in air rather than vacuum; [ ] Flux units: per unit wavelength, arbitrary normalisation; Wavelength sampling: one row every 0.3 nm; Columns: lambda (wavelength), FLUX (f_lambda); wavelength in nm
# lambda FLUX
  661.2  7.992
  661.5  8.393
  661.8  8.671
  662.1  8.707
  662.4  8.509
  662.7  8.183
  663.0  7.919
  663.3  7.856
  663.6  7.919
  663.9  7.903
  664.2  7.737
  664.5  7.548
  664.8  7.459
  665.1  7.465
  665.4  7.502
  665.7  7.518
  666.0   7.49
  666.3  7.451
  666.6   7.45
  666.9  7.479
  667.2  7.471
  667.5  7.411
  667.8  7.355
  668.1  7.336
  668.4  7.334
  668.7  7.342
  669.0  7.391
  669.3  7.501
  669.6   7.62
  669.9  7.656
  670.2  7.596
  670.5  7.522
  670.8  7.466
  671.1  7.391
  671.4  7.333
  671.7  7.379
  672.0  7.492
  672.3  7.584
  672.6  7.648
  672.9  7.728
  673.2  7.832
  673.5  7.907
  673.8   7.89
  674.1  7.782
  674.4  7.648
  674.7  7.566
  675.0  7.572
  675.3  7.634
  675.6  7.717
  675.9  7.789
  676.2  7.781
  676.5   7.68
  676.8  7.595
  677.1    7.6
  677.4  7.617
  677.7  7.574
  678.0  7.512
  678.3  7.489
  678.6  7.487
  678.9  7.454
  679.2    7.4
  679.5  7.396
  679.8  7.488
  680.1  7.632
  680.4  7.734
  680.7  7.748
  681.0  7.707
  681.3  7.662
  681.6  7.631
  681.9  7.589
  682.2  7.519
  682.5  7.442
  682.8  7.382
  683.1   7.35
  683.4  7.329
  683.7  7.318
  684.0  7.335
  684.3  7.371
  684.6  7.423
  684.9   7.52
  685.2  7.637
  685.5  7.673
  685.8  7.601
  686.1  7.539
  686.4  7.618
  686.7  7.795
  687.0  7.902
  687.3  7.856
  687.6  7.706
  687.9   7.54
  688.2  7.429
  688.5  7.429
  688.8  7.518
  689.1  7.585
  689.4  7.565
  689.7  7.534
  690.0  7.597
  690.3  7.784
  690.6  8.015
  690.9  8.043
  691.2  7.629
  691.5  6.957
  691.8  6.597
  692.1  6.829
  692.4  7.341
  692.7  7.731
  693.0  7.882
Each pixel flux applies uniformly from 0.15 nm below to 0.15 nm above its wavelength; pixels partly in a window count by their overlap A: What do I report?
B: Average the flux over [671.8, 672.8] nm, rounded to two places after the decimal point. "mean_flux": 7.57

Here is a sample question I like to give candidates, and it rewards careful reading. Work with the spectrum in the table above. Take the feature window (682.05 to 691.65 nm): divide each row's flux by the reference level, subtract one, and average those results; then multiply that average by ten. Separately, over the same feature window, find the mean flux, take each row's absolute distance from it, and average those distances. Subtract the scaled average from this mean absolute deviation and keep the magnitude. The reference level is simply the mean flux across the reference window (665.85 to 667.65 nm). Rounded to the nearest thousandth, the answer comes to 0.026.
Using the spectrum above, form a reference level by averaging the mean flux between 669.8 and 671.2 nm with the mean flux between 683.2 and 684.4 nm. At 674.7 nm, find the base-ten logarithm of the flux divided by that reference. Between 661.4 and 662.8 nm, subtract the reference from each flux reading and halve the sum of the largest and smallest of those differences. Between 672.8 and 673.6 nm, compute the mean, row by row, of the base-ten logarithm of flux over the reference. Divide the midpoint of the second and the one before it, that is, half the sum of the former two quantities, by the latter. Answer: 23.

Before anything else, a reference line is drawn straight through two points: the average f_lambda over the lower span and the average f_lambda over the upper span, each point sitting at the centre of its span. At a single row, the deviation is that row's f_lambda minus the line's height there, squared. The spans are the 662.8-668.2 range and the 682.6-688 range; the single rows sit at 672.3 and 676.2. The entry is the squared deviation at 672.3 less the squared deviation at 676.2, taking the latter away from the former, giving -0.05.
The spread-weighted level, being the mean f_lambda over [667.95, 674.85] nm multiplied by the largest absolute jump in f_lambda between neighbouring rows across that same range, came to 1.0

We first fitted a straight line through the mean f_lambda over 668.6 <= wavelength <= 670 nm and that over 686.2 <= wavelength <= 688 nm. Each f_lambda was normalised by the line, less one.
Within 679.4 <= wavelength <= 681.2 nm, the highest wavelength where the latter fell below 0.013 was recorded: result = 681.0 nm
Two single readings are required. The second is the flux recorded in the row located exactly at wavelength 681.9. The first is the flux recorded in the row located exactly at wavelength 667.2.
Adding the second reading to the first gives 15.1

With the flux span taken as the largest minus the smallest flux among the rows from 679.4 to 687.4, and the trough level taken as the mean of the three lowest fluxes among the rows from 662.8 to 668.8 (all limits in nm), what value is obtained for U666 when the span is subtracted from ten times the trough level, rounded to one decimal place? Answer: 72.8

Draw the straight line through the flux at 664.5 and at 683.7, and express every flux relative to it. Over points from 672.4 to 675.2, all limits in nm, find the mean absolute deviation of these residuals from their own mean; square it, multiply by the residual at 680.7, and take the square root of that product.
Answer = 0.067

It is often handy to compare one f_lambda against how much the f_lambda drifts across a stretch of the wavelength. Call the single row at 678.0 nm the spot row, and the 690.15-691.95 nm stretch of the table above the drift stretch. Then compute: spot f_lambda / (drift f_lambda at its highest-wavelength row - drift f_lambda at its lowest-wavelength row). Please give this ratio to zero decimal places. -6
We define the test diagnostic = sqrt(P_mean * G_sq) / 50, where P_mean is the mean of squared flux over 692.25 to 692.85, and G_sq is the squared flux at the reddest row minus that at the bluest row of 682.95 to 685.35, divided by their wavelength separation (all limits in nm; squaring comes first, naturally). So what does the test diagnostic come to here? 0.22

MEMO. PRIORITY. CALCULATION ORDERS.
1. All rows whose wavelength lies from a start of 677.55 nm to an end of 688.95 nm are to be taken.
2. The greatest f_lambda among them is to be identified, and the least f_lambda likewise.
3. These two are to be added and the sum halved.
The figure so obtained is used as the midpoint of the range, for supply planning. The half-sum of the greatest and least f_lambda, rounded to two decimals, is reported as 7.61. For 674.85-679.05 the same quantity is 7.62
